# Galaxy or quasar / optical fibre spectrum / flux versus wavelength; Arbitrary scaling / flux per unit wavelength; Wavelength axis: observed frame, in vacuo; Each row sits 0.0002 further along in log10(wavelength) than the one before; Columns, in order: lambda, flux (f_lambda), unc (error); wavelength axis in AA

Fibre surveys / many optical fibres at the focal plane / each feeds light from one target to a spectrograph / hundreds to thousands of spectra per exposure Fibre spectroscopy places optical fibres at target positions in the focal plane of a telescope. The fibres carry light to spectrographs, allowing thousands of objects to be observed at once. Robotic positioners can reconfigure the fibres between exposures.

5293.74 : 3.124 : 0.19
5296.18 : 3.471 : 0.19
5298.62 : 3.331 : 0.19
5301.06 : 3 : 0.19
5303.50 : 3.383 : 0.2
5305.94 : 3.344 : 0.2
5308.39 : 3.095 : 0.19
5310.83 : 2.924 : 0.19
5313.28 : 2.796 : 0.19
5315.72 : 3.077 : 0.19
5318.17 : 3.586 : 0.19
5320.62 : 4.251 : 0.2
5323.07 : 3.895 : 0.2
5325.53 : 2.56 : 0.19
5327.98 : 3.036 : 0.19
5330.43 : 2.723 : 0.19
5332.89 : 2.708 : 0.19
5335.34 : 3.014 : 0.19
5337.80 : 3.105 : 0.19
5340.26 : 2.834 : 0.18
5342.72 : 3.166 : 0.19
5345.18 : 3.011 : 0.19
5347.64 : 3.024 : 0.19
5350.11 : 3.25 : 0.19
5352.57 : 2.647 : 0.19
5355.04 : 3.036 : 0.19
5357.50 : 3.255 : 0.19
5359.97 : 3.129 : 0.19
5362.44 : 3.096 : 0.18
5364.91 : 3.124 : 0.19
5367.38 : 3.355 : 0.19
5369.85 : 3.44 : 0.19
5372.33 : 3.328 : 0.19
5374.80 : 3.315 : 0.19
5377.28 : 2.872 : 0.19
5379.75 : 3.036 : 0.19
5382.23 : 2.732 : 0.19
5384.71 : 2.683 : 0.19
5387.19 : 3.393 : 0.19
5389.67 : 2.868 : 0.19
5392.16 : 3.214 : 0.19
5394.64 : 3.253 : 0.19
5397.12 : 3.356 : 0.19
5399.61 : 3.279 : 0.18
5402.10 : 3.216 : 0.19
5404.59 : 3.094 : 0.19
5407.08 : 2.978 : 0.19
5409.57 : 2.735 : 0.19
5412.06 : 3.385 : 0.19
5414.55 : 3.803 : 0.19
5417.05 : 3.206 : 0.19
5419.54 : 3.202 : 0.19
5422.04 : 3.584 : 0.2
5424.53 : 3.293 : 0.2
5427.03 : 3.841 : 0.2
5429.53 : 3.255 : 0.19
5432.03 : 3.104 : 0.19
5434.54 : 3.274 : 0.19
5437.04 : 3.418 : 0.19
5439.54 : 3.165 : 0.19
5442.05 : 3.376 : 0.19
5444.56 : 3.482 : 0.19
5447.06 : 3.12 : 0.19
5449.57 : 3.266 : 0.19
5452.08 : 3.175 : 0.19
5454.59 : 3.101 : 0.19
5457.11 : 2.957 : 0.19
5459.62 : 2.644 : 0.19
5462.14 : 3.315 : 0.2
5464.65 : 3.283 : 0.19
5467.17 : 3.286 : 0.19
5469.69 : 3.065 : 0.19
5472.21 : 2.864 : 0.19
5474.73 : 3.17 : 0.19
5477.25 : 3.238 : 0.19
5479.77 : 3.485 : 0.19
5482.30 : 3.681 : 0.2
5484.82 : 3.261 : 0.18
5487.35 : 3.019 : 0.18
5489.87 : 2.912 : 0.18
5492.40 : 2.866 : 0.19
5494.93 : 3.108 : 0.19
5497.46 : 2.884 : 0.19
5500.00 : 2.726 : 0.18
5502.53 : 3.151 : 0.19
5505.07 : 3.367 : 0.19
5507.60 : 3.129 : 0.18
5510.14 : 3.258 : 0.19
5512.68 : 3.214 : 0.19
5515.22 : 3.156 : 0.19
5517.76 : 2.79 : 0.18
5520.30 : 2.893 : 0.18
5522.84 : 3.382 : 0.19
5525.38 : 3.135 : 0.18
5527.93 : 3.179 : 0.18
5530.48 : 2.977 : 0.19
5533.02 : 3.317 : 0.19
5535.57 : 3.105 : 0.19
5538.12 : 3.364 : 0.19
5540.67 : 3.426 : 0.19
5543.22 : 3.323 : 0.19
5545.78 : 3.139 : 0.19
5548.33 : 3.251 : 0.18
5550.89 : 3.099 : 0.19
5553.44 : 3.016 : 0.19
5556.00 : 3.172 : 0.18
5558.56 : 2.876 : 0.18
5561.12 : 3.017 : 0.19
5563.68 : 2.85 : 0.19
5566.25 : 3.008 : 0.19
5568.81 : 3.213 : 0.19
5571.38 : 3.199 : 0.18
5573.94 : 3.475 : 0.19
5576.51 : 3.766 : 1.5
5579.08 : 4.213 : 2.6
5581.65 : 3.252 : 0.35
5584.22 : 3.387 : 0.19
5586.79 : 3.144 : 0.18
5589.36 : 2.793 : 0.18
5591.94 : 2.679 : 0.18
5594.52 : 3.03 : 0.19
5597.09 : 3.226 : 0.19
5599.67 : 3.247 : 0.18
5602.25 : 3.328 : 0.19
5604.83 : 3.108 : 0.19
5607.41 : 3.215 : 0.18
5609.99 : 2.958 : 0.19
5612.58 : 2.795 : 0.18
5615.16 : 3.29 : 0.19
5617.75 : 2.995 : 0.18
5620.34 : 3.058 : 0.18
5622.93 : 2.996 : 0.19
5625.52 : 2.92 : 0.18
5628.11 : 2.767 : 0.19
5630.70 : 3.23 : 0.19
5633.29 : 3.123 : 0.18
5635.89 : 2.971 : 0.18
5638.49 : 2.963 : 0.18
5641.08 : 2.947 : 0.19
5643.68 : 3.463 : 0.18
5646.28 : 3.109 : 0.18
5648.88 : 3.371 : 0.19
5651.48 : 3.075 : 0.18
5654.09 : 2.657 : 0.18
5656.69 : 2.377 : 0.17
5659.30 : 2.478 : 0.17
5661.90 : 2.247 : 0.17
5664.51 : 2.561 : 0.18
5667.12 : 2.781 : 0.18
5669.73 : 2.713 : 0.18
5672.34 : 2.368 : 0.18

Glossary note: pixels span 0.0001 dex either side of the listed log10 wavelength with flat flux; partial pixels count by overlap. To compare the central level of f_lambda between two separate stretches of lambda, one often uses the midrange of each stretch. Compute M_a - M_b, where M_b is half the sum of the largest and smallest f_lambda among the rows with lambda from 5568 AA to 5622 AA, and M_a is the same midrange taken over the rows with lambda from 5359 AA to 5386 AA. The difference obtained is -0.38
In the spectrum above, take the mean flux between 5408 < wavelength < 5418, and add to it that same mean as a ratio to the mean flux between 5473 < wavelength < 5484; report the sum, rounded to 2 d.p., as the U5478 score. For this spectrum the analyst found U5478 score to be 4.25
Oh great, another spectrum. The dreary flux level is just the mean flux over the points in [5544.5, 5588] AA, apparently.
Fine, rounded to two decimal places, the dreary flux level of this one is 3.24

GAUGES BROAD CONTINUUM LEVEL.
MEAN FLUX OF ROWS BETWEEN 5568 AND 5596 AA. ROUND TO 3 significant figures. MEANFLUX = 3.29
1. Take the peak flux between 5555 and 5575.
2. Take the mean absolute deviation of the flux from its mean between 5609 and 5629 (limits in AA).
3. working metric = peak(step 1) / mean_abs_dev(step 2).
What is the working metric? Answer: 31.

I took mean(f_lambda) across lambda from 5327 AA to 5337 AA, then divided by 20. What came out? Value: 0.144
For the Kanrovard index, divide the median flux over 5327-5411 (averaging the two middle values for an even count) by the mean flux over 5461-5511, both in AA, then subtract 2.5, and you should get -1.52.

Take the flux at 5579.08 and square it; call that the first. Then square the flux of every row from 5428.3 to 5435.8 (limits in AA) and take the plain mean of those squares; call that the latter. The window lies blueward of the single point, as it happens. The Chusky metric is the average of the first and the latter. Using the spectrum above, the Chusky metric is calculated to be 14.0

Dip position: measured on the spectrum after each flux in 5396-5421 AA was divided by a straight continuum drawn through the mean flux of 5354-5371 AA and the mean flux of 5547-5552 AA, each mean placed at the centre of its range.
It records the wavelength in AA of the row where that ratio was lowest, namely 5409.57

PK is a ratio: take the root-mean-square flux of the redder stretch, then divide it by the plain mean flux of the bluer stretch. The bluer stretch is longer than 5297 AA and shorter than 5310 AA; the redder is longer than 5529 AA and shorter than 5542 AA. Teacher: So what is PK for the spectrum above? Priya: 1.004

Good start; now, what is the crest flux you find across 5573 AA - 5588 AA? 4.213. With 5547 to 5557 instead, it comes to 3.251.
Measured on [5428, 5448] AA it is 3.482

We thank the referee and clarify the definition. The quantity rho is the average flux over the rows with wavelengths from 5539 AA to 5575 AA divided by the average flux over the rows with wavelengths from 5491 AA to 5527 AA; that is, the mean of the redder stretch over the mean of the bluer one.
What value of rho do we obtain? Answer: 1.023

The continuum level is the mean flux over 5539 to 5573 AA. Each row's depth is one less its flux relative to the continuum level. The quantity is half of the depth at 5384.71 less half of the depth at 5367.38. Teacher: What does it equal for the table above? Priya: 0.11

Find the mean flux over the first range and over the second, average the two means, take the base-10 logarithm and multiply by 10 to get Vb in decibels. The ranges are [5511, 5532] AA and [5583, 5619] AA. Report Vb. 4.90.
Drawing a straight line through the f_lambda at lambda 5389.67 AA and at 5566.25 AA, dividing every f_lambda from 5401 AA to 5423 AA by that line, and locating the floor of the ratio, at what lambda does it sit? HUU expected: 5409.57 AA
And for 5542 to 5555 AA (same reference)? 5553.44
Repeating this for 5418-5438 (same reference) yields 5432.03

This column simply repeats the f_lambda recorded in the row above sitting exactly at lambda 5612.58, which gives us 2.795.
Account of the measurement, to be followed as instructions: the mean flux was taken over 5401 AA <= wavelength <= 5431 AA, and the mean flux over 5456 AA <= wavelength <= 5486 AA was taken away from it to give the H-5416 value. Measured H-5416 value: 0.11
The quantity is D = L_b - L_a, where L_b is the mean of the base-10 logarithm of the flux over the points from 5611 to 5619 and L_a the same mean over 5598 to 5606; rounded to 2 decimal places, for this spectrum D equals -0.03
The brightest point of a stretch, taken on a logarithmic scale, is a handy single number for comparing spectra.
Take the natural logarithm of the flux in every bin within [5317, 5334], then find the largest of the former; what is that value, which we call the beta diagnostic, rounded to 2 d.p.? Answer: 1.45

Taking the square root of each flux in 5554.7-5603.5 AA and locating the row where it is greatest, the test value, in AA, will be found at 5579.08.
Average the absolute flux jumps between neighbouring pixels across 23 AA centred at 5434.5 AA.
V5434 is 0.27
